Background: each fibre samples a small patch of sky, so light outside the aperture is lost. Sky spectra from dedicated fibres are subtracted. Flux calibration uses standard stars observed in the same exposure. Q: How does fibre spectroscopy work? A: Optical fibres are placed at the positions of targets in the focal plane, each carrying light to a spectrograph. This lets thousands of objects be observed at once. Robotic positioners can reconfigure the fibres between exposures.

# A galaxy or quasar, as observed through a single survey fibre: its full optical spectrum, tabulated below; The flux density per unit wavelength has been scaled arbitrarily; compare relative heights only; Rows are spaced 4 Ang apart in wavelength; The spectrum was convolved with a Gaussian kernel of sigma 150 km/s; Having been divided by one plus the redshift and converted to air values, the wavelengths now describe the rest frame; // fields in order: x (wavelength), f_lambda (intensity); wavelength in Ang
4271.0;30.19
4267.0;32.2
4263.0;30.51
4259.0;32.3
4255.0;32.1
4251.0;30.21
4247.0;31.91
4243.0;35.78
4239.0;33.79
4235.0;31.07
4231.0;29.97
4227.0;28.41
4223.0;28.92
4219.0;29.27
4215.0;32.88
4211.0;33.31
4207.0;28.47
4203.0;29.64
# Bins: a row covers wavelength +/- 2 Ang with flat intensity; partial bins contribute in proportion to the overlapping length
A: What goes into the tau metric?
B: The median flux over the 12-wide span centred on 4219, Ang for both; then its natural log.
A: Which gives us 3.38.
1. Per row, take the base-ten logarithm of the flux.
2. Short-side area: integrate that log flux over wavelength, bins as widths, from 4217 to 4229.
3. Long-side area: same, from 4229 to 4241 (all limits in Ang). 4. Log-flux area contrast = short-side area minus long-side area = -0.5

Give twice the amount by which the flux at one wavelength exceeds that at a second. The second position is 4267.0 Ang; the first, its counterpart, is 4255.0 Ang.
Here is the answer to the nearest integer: 0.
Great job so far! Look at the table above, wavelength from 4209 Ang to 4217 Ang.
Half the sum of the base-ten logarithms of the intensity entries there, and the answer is 1.52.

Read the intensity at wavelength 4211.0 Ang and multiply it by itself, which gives 1110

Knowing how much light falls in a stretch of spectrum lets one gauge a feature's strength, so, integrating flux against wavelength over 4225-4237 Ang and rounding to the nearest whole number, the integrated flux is 358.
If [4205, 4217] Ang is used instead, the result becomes 379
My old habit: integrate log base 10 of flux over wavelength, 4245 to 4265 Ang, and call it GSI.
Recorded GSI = 29.9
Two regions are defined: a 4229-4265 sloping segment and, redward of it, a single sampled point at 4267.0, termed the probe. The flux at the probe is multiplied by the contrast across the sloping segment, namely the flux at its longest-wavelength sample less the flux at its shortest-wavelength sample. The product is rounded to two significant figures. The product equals 17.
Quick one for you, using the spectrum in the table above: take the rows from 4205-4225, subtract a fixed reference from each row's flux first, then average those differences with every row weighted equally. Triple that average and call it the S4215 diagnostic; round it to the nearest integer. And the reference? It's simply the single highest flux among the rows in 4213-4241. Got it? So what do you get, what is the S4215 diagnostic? -10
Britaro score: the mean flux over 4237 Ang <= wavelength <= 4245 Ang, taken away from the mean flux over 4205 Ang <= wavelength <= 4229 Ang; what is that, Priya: -4.6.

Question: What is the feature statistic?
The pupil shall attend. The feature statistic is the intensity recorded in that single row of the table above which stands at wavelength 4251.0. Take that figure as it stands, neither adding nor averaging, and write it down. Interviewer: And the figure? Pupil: 30.21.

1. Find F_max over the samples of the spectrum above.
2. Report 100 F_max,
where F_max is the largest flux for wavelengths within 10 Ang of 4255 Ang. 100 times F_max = 3230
